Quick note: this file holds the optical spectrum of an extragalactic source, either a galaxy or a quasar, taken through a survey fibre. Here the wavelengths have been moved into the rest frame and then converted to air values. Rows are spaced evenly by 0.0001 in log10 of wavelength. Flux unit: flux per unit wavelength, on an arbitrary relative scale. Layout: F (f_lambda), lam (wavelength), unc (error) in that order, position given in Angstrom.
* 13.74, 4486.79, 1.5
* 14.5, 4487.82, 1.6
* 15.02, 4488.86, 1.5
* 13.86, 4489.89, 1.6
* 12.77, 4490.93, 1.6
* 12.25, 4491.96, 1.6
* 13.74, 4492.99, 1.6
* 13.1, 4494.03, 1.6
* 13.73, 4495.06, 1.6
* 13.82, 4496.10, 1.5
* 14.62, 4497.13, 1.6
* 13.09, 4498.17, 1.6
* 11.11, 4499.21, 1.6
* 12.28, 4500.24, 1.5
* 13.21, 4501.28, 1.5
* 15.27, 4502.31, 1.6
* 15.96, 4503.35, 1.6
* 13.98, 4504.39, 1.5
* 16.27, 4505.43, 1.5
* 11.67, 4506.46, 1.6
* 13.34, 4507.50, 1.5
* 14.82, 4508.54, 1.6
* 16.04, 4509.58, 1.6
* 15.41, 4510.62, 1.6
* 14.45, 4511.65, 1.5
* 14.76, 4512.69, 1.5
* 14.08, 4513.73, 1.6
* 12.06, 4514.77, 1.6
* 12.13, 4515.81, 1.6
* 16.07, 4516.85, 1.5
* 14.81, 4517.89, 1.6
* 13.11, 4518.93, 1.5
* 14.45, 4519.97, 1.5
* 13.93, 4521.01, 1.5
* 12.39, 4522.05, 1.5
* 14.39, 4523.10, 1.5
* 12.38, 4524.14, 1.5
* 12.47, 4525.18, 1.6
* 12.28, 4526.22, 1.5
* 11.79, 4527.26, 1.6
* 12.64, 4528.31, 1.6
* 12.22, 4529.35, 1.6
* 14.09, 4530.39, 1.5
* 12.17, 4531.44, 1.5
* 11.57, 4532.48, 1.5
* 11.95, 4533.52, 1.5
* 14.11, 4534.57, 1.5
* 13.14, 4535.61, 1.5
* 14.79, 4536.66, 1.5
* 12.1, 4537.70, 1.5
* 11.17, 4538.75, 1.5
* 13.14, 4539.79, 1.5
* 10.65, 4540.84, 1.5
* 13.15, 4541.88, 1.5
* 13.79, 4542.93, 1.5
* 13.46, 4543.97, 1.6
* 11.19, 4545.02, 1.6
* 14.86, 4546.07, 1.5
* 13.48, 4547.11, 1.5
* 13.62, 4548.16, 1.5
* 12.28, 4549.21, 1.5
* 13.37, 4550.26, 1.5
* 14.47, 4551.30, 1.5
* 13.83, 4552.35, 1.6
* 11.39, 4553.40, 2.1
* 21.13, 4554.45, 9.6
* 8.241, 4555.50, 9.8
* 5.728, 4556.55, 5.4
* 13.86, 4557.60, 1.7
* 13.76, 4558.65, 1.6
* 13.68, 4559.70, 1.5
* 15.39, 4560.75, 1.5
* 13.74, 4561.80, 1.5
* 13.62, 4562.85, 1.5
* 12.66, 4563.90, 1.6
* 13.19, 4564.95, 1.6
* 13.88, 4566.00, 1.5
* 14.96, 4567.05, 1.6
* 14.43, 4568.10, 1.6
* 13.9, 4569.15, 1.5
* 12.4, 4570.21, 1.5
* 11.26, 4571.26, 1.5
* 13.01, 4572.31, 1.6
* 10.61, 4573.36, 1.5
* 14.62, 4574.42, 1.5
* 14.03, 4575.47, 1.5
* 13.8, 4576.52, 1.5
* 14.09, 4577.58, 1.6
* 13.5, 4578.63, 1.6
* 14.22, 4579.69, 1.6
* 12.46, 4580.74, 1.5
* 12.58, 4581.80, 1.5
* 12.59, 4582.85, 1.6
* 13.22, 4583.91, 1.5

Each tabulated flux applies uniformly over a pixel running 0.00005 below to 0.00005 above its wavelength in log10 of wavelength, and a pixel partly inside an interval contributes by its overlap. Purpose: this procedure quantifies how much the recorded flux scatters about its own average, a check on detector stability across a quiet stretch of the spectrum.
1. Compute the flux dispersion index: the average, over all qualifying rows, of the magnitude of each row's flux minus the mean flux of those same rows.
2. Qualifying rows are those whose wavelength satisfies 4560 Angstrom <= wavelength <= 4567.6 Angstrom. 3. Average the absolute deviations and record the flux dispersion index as 0.72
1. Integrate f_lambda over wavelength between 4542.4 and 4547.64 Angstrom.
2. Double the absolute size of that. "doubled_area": 140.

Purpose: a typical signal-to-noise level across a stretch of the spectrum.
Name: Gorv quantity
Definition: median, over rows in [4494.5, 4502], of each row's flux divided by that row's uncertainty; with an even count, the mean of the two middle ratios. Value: 8.58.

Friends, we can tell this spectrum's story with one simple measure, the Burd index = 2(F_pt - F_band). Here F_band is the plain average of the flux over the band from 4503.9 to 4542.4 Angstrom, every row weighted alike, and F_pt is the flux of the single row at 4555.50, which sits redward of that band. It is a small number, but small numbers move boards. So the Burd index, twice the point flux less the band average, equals -10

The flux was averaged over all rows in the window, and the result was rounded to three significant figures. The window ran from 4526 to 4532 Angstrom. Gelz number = 12.5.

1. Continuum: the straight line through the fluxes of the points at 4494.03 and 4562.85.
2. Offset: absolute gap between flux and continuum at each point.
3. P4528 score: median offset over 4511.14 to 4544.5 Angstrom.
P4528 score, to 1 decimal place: 1.1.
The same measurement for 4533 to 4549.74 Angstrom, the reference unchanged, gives 1.0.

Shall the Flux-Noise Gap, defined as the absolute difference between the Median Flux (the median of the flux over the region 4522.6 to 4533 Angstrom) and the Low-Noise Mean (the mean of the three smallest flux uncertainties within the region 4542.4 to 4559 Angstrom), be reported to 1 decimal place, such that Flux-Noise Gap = 10.8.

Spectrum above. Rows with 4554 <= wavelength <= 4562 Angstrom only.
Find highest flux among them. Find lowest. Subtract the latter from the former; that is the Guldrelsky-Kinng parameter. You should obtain 15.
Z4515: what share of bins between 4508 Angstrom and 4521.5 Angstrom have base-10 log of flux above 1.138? 0.8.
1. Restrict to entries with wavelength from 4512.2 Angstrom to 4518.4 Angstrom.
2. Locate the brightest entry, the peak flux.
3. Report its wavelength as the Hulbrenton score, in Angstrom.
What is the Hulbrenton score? 4516.85 Angstrom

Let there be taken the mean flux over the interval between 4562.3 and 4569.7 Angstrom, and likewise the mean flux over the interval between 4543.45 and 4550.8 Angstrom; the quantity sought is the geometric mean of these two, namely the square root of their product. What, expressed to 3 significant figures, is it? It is 13.5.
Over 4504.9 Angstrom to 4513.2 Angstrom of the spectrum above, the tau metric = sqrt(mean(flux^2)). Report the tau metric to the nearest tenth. 14.7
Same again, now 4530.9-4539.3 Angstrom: 12.7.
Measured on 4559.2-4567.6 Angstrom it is 13.9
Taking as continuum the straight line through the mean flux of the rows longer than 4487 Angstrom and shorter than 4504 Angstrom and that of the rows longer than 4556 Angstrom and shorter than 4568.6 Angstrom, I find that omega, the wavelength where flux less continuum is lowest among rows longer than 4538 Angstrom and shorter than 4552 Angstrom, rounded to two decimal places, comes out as 4540.84 Angstrom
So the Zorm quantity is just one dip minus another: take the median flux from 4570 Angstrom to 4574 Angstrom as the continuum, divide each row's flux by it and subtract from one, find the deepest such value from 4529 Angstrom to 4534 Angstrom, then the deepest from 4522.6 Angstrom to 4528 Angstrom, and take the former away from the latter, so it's -0.02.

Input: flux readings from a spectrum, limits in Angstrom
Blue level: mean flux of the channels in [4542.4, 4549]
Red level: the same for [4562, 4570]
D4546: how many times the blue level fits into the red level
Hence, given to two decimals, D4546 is 1.03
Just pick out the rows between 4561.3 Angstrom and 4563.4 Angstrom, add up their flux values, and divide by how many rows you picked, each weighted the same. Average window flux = 13.68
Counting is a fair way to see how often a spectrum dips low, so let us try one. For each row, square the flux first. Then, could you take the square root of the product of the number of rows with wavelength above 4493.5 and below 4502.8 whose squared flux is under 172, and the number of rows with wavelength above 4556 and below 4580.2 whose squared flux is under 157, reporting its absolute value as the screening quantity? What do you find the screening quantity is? 4.0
